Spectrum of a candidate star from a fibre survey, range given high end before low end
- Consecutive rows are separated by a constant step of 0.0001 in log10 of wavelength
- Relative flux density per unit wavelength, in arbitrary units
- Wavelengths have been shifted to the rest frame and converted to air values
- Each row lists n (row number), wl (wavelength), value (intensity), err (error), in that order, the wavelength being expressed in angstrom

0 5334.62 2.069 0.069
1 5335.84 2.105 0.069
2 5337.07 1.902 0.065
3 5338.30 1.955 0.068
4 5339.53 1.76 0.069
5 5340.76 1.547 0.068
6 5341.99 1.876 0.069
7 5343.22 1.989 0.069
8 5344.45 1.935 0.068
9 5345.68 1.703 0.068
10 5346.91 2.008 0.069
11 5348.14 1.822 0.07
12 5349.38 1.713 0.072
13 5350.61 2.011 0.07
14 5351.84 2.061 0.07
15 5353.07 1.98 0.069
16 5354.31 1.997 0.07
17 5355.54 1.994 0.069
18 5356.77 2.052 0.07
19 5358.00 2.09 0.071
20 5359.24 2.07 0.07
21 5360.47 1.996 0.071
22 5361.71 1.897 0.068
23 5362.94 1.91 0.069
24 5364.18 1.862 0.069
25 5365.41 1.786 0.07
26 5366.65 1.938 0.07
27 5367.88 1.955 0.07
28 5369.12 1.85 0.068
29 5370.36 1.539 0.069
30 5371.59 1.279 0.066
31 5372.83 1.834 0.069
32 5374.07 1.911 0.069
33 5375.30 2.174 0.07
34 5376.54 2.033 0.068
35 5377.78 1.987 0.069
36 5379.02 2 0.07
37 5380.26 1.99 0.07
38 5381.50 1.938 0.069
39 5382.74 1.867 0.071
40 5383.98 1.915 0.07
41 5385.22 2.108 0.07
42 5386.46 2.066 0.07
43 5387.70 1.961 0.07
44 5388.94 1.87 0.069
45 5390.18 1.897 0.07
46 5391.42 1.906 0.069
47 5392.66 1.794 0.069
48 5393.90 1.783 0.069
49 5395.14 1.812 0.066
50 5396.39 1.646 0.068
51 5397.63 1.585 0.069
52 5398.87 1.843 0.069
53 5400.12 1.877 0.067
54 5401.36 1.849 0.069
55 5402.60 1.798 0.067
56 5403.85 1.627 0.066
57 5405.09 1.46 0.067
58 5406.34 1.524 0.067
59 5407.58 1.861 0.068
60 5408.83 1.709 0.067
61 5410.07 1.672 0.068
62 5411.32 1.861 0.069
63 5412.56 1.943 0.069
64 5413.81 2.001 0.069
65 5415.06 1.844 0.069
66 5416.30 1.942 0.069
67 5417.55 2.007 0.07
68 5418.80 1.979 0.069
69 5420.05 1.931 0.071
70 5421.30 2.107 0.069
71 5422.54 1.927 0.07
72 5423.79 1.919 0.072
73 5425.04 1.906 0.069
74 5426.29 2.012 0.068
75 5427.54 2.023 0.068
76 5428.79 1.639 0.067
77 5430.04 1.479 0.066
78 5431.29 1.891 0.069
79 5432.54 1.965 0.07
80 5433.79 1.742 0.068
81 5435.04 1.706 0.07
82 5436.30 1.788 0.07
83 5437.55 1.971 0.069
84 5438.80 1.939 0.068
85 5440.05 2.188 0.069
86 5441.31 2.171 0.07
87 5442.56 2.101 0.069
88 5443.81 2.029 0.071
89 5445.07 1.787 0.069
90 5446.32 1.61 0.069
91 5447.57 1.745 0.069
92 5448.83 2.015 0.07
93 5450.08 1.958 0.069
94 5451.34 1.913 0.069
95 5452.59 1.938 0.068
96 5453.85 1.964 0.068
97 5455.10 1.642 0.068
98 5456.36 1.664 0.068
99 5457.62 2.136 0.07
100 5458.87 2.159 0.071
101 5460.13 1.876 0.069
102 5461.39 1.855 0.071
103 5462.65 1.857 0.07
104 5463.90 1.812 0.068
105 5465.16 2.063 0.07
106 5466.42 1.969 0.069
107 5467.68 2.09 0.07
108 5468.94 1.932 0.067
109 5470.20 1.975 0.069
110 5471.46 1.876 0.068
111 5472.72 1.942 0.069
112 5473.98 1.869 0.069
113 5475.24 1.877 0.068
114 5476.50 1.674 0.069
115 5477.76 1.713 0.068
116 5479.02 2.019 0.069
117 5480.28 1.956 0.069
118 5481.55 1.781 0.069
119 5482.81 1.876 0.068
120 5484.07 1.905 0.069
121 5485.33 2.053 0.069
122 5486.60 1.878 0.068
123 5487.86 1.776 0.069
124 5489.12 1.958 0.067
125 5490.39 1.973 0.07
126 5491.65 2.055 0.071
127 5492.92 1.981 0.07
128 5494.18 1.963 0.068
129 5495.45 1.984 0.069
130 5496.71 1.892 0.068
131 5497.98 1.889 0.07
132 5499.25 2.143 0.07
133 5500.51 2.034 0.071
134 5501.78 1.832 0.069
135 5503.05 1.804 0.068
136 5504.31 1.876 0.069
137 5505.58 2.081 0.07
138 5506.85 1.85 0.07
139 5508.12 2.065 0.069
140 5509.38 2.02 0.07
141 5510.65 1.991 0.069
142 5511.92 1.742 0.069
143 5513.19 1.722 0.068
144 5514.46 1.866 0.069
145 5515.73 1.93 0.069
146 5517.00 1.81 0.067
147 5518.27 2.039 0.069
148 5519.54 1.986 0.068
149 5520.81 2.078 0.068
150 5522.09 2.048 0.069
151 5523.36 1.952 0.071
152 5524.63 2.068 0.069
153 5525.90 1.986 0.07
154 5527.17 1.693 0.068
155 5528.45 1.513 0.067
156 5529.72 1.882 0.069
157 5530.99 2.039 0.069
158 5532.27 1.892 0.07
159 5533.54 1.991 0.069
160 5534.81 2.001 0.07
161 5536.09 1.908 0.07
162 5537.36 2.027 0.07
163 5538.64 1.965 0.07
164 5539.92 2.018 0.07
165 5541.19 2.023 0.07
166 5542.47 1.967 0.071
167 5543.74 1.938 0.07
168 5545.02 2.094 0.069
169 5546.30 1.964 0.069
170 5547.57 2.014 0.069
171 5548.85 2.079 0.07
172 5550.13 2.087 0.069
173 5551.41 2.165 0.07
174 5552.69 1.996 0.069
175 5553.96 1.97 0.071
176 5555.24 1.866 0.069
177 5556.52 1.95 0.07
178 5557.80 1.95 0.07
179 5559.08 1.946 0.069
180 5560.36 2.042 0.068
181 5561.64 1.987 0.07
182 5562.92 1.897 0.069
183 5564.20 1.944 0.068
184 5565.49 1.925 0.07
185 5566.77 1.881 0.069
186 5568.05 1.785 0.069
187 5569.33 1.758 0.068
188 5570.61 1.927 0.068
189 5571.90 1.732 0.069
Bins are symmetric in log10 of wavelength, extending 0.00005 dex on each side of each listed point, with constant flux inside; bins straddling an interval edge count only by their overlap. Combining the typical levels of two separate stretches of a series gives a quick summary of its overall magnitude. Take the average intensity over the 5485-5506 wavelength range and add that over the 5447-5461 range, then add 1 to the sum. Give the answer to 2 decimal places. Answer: 4.86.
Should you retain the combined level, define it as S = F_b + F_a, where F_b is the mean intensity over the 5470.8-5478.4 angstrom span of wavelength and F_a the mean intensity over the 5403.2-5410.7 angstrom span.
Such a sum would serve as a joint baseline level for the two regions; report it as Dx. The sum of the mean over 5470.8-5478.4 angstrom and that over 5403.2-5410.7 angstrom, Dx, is 3.47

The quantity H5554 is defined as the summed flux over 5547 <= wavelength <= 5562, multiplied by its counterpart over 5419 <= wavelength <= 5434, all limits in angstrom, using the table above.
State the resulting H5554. 542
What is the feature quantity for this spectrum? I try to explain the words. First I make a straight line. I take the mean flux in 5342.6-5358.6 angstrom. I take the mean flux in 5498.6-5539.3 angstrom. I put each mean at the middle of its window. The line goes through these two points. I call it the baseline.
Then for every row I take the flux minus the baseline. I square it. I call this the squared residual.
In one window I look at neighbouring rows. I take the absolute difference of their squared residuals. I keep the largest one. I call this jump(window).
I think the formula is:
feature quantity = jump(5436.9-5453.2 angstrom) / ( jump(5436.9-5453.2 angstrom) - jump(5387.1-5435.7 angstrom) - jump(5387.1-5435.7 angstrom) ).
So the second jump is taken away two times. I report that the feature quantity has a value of -0.25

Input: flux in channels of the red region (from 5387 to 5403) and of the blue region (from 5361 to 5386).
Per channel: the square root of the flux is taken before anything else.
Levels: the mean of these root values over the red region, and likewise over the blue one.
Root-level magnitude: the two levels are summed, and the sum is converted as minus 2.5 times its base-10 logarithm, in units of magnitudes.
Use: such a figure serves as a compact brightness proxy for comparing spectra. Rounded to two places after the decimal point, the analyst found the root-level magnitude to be -1.09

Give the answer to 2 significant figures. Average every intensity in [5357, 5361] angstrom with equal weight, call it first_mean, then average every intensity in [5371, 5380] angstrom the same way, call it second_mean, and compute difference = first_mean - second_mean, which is 0.16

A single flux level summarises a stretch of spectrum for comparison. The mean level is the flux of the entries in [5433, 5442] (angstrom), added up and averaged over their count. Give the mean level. 1.93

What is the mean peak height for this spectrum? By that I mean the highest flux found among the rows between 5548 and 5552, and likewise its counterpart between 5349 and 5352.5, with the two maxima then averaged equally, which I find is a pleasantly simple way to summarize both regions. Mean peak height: 2.11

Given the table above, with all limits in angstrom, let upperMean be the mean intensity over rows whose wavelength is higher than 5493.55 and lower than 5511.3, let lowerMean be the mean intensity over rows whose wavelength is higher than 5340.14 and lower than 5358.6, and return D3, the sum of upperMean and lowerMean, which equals 3.88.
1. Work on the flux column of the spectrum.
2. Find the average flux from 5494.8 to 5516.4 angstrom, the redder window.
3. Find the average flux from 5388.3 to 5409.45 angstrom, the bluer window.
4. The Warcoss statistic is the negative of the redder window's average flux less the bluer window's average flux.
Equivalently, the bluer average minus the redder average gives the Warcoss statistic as -0.17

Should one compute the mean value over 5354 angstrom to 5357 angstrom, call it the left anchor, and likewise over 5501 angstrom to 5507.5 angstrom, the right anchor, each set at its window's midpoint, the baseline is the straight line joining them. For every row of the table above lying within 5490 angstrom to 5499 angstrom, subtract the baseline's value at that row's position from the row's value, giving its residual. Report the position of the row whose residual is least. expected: 5497.98 angstrom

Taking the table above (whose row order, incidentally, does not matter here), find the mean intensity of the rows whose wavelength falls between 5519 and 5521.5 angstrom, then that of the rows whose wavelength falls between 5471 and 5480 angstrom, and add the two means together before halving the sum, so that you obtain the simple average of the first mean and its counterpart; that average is 1.94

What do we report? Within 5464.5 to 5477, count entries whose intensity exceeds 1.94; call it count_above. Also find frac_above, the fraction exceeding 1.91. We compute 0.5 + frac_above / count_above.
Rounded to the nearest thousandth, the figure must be 0.620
